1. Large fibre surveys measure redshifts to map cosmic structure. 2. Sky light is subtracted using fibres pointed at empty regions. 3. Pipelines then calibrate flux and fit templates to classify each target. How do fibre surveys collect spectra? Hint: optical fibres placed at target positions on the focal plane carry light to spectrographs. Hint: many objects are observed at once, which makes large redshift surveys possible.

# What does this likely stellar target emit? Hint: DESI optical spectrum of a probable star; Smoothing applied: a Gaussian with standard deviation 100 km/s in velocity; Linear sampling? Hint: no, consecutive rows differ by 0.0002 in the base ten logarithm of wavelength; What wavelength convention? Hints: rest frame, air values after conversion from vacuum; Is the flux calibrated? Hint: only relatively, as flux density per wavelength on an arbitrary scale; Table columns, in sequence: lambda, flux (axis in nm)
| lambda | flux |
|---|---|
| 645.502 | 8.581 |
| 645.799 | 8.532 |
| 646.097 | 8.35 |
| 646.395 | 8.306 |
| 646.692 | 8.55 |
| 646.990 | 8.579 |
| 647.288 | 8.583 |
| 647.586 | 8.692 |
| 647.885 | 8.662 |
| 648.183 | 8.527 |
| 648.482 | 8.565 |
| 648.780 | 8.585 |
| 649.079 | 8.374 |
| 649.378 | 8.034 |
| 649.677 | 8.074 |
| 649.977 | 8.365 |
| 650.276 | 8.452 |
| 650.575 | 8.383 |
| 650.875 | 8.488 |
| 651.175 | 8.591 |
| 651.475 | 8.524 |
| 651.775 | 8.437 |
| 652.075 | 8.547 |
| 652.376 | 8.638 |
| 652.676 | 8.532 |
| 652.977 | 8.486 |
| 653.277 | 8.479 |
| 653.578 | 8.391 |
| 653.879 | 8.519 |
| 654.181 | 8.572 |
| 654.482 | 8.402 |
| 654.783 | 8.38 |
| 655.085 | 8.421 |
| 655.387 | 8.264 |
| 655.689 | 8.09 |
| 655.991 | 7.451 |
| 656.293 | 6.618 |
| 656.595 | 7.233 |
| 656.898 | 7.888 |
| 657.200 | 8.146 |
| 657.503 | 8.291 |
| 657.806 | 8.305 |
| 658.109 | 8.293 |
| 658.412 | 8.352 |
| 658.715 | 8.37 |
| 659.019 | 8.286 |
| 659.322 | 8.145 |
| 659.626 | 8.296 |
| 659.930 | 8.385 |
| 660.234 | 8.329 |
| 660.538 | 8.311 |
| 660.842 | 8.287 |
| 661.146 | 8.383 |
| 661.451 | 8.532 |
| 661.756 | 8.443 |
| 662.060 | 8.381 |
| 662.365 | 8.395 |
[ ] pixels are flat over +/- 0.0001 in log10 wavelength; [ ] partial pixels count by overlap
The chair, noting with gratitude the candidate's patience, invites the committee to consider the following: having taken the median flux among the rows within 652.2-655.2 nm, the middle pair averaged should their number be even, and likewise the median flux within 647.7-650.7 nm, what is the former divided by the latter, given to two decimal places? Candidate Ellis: 1.01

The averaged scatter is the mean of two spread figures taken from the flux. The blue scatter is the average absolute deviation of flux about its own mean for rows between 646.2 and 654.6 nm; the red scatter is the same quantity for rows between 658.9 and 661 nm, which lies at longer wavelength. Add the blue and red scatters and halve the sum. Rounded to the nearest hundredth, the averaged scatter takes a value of 0.08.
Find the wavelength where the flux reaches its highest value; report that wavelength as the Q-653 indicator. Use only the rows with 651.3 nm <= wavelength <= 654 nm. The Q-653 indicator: 652.376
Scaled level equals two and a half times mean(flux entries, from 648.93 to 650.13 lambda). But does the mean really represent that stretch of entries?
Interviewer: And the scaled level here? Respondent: 20.5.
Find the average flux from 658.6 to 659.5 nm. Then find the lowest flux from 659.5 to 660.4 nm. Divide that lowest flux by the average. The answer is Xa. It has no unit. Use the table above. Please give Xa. 1.00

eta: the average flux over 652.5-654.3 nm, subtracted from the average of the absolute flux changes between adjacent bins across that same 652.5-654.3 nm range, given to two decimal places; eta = -8.43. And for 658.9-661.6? -8.24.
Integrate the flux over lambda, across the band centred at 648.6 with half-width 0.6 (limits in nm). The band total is 10.2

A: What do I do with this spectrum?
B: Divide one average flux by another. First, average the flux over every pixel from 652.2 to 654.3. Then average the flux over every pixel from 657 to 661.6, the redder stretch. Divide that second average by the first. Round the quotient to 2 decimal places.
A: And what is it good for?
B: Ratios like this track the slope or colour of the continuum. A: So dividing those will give 0.98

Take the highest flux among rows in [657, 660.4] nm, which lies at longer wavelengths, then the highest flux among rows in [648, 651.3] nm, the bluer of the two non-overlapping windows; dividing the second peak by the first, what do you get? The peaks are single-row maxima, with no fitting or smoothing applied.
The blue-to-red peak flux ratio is 1.025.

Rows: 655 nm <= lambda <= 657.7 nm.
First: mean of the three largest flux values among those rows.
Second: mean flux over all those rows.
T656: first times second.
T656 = 65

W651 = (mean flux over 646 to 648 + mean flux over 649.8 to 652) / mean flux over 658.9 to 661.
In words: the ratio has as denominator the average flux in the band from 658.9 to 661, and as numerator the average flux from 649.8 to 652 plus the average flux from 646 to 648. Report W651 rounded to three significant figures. 2.05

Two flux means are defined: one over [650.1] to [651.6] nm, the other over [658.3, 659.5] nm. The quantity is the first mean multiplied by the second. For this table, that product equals 70.3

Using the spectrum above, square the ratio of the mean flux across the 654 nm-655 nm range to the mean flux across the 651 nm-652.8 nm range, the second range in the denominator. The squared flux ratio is 0.98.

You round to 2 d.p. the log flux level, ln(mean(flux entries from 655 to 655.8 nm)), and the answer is 2.11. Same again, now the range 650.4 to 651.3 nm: 2.14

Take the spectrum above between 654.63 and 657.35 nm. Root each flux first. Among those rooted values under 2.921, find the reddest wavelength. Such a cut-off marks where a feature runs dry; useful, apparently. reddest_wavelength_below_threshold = 657.200 nm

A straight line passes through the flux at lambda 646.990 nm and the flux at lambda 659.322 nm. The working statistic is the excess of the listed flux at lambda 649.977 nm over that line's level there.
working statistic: -0.11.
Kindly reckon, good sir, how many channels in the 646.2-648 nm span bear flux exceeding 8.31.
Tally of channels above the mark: 5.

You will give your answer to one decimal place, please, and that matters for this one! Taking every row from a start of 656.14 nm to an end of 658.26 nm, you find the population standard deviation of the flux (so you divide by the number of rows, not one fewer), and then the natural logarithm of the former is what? -0.5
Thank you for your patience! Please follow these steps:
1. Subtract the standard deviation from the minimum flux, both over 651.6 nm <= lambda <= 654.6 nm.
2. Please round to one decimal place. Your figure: 8.3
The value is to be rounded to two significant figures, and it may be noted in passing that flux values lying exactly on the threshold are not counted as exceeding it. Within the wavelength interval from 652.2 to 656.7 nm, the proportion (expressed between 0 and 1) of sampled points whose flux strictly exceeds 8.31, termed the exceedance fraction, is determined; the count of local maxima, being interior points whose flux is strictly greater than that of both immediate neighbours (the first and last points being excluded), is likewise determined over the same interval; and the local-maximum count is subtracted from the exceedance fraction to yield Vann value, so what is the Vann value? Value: -1.3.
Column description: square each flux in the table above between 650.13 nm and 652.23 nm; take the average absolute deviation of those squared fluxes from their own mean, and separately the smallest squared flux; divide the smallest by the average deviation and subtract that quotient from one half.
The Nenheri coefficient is -74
